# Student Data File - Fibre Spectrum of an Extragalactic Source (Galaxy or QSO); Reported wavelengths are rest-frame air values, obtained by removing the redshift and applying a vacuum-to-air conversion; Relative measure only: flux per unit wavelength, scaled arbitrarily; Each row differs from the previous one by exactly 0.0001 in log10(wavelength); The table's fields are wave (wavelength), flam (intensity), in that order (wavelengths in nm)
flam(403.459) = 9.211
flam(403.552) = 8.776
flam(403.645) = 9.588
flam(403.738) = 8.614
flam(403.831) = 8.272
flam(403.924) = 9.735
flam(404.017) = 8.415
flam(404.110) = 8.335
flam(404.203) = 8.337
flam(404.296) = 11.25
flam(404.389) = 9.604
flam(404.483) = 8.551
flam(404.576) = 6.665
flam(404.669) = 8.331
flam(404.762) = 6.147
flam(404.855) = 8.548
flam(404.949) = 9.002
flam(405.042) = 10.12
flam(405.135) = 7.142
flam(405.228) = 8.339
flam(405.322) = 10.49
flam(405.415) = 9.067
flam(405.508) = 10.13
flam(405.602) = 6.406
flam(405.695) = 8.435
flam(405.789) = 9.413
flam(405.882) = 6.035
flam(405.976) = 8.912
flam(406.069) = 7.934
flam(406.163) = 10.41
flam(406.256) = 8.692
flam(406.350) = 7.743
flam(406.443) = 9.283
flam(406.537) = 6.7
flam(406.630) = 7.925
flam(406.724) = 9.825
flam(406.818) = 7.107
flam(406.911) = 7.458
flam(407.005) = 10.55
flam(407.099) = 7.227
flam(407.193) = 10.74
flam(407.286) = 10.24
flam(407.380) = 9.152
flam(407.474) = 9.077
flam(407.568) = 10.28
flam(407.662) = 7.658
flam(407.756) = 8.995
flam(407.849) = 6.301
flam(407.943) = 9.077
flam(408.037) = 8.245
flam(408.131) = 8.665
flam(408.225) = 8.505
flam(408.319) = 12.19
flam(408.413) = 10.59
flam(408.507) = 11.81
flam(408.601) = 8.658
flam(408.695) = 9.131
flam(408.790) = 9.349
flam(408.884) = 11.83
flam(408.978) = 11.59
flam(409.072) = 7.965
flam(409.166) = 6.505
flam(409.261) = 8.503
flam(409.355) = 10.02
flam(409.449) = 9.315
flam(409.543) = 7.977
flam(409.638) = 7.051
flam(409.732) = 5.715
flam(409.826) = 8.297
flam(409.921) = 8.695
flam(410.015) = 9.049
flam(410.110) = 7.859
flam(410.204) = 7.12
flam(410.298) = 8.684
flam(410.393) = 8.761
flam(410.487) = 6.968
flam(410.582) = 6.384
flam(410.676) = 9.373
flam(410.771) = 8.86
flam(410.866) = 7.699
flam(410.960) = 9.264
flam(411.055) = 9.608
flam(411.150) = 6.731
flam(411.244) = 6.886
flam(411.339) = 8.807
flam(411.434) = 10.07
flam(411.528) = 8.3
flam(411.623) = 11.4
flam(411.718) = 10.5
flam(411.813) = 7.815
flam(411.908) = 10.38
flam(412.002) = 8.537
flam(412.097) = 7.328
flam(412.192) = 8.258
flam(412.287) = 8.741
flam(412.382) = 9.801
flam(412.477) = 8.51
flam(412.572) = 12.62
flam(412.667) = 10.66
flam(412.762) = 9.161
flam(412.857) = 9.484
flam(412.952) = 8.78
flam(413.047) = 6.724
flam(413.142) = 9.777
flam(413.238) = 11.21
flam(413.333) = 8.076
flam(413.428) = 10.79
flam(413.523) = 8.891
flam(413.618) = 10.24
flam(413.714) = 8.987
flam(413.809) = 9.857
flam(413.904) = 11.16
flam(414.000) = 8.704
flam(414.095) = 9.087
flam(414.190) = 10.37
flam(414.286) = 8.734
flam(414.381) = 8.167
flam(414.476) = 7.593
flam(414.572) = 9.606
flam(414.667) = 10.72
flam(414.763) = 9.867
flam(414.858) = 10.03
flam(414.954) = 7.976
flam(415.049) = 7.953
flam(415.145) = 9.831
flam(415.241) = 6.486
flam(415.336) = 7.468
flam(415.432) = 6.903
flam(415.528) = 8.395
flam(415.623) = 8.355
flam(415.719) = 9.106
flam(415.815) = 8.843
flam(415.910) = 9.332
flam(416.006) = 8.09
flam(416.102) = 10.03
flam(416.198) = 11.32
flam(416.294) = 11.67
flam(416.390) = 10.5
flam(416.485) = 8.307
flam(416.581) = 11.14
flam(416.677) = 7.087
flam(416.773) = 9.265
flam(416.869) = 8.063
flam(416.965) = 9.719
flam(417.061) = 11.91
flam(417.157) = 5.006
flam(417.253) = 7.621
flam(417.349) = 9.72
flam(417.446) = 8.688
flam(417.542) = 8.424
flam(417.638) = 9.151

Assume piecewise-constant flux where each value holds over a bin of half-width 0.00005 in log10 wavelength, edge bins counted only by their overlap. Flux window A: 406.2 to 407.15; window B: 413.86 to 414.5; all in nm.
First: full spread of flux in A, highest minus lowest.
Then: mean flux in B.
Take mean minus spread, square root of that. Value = 2.3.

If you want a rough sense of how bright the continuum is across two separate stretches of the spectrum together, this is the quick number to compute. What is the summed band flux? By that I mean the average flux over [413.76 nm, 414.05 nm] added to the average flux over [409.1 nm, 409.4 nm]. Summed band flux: 18.2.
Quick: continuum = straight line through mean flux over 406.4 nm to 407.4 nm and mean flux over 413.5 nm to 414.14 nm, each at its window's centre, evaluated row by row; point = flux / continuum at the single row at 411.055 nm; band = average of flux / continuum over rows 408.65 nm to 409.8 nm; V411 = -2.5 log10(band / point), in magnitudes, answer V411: 0.08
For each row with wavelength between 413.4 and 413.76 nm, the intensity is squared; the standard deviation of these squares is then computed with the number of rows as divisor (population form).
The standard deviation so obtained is 15.9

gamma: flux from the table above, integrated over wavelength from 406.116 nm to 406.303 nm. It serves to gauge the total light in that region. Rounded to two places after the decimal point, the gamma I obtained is 1.79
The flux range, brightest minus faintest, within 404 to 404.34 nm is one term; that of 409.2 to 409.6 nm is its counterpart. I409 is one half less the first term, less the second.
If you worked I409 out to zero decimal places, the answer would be -4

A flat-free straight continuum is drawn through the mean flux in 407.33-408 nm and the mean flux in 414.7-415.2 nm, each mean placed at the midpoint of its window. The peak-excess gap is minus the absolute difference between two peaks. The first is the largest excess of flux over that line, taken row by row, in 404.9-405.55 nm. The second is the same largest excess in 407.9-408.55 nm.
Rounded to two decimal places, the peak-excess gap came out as -1.50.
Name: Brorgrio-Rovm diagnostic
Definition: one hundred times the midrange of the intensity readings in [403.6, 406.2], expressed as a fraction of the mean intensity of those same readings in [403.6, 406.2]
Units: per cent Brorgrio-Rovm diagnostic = 100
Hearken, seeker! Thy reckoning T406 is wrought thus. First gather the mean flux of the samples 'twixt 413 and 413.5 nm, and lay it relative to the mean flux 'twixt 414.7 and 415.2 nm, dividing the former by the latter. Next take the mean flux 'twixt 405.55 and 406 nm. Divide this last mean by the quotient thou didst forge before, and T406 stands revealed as 7.7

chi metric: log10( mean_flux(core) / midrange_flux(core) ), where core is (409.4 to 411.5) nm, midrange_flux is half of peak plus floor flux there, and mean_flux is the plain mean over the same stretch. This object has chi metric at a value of 0.014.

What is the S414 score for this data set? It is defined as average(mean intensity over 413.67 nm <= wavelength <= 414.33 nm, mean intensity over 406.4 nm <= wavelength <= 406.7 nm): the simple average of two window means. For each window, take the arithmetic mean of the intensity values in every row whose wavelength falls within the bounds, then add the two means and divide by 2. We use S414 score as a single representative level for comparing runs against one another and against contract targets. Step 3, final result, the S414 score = 8.8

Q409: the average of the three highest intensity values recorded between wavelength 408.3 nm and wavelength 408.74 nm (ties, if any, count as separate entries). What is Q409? 11.5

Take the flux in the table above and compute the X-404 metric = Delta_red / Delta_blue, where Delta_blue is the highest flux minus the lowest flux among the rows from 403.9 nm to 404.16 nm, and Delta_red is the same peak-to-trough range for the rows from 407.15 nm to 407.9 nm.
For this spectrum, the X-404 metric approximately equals 3.2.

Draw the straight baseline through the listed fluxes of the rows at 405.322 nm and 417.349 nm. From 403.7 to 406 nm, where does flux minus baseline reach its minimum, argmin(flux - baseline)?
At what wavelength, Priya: 405.882 nm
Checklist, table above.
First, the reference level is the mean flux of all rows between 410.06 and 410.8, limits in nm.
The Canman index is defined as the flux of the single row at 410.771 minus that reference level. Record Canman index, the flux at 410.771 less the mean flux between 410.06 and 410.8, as 1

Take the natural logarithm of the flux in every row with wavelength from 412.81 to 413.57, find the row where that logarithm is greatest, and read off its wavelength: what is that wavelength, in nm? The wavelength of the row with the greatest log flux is 413.238 nm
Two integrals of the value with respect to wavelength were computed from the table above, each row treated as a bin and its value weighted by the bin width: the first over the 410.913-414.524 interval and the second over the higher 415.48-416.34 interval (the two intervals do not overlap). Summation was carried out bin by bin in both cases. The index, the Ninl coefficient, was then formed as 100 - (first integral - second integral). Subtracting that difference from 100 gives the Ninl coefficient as 75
